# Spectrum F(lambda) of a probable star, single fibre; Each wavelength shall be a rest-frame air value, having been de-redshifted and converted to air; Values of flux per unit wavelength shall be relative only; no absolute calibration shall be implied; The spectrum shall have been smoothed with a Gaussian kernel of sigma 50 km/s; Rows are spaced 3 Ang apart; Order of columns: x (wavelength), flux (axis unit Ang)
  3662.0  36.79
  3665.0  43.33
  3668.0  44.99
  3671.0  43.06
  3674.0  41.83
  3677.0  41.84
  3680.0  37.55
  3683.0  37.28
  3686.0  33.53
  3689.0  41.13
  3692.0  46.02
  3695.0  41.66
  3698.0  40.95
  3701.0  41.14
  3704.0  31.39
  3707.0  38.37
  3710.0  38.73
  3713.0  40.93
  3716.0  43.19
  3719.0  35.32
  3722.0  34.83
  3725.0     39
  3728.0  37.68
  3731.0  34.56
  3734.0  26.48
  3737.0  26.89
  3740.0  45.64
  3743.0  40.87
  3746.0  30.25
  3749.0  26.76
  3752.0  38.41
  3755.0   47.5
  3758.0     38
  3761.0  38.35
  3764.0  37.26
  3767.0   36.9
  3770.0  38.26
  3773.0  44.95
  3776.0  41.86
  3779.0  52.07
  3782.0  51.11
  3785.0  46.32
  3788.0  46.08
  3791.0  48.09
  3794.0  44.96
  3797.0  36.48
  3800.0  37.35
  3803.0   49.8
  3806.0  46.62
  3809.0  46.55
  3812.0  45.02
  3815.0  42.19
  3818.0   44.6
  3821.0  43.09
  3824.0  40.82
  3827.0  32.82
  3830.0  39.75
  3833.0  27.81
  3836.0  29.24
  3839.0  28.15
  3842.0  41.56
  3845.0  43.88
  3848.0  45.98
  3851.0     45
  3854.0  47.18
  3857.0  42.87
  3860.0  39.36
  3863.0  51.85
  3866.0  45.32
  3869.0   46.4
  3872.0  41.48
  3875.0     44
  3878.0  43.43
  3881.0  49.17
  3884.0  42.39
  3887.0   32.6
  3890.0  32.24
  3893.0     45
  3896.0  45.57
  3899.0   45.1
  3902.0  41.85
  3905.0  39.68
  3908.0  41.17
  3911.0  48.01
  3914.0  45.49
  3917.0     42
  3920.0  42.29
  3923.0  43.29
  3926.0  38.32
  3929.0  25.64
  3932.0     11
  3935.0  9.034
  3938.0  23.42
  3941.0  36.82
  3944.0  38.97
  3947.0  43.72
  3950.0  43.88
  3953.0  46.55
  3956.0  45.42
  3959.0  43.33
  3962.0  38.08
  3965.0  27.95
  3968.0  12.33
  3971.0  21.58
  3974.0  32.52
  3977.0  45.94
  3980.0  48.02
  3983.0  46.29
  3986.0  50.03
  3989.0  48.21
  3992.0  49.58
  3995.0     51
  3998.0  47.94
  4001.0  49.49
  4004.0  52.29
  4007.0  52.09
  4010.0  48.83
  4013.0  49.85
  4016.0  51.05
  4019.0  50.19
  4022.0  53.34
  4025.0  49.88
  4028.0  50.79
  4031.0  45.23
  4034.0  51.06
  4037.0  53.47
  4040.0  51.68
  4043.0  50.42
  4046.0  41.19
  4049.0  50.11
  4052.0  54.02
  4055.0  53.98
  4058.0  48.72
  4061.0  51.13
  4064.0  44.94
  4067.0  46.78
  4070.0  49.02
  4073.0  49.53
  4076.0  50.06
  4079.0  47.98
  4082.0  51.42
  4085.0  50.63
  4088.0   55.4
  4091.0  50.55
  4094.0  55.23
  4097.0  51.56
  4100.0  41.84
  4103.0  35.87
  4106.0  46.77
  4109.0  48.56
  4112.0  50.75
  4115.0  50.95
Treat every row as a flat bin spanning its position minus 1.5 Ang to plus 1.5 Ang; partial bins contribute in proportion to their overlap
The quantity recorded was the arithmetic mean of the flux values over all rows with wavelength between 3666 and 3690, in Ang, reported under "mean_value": 40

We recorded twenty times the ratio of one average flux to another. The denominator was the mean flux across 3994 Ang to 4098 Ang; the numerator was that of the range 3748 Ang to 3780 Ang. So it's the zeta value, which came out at 15.9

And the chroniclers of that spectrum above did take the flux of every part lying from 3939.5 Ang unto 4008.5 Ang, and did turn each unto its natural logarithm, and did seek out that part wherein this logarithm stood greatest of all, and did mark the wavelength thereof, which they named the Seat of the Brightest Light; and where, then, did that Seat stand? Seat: 4004.0 Ang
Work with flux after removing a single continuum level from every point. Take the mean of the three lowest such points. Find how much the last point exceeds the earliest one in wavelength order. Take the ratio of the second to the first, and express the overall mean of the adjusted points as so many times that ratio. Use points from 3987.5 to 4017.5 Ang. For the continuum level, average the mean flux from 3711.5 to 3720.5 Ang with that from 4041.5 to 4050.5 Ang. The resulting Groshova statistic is 11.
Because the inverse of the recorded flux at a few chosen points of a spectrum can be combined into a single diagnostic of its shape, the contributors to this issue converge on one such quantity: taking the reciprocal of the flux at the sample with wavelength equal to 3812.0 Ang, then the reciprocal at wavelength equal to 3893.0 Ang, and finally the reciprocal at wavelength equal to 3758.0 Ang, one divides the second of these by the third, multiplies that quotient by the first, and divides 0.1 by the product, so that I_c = 5.3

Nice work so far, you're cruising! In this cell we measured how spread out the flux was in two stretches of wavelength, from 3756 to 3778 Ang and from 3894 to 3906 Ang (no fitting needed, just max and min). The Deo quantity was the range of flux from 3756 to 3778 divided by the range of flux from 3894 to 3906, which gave 1.4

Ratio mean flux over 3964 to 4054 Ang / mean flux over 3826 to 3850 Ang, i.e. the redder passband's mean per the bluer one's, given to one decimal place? 1.3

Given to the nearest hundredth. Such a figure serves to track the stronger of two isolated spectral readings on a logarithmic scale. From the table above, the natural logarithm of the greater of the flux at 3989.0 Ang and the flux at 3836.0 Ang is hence 3.88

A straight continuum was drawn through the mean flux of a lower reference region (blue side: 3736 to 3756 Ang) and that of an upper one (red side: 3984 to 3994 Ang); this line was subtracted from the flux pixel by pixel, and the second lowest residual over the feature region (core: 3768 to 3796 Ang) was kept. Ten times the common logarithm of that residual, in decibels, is 6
